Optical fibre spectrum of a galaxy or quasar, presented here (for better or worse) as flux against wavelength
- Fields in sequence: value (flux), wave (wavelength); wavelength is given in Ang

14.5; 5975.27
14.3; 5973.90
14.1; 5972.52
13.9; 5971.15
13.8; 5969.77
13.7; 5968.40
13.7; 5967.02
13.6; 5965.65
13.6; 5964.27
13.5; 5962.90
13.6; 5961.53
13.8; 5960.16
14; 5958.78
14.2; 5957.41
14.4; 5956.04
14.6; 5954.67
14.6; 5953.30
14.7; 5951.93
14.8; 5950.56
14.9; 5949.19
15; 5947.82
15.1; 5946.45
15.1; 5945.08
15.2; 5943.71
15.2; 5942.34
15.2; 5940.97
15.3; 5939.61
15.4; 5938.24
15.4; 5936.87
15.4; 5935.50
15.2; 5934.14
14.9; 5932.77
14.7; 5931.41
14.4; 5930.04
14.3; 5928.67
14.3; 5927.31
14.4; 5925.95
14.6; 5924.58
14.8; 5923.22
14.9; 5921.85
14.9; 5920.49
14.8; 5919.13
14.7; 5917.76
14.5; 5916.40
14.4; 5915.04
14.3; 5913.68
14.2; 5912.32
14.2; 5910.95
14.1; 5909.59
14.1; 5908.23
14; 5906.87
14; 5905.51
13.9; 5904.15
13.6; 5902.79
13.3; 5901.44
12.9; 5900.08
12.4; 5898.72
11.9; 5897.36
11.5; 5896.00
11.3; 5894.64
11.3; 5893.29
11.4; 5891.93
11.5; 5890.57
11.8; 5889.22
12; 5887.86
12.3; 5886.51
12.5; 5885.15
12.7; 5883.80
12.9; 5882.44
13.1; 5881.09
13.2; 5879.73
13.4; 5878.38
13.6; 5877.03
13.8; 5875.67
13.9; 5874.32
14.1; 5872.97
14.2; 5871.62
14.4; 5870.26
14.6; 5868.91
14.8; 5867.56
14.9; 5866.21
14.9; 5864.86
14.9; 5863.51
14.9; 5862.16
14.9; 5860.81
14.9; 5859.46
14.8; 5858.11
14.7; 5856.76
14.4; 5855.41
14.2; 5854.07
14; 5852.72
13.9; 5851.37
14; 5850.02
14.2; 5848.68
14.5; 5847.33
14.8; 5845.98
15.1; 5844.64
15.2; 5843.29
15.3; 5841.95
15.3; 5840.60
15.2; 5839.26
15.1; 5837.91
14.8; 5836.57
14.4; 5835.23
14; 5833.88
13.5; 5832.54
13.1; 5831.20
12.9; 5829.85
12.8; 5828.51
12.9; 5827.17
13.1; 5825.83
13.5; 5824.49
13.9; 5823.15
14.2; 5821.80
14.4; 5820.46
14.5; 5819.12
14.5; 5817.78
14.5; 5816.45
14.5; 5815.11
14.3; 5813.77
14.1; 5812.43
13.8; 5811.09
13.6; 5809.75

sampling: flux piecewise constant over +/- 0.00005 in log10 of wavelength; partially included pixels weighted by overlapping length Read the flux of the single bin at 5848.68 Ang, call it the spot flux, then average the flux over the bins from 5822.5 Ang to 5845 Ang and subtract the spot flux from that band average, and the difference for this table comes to -0.1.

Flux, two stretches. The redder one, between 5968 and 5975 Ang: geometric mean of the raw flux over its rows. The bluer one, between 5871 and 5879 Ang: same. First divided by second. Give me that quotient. 1.01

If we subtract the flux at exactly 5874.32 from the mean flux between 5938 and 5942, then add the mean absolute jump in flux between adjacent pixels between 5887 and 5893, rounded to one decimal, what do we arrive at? 1.6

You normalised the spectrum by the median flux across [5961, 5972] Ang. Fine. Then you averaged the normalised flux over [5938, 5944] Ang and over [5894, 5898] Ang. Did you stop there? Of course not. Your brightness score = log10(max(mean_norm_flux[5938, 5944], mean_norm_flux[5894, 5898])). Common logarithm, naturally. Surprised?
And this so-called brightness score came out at 0.048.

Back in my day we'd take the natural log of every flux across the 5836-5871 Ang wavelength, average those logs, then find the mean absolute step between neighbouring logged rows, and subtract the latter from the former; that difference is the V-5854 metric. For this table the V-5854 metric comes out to 2.68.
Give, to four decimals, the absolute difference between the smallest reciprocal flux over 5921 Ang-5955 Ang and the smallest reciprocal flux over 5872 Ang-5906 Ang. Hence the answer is 0.0060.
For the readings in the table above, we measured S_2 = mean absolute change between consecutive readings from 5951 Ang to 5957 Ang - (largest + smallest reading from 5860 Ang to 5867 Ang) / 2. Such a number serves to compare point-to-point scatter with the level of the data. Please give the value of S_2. -14.8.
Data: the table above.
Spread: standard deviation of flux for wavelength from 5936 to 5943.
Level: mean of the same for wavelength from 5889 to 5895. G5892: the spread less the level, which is -11.4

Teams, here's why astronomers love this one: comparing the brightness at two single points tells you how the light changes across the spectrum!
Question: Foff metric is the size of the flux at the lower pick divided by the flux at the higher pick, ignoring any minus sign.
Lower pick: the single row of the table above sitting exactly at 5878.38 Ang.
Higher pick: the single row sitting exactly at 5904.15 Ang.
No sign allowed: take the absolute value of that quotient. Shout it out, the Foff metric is 0.96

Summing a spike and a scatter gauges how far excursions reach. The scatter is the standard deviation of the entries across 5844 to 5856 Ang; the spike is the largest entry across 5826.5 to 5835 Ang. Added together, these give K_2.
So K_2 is 14.4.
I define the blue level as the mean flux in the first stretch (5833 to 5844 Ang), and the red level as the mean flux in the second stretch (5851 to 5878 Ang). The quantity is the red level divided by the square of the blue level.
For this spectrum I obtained 0.065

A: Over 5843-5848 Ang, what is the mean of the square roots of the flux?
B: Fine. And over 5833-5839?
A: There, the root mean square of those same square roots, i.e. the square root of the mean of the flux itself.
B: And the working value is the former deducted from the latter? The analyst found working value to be -0.04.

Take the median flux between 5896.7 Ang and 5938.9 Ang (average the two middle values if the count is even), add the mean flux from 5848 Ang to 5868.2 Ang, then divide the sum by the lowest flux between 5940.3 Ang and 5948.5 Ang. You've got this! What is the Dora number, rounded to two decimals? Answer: 1.93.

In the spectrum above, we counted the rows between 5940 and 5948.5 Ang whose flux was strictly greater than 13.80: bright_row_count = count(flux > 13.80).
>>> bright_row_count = 6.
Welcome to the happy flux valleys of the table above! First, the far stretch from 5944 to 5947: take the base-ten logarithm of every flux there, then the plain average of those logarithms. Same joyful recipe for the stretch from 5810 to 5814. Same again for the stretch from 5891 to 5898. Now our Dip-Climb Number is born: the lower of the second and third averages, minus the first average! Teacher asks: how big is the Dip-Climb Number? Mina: -0.12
